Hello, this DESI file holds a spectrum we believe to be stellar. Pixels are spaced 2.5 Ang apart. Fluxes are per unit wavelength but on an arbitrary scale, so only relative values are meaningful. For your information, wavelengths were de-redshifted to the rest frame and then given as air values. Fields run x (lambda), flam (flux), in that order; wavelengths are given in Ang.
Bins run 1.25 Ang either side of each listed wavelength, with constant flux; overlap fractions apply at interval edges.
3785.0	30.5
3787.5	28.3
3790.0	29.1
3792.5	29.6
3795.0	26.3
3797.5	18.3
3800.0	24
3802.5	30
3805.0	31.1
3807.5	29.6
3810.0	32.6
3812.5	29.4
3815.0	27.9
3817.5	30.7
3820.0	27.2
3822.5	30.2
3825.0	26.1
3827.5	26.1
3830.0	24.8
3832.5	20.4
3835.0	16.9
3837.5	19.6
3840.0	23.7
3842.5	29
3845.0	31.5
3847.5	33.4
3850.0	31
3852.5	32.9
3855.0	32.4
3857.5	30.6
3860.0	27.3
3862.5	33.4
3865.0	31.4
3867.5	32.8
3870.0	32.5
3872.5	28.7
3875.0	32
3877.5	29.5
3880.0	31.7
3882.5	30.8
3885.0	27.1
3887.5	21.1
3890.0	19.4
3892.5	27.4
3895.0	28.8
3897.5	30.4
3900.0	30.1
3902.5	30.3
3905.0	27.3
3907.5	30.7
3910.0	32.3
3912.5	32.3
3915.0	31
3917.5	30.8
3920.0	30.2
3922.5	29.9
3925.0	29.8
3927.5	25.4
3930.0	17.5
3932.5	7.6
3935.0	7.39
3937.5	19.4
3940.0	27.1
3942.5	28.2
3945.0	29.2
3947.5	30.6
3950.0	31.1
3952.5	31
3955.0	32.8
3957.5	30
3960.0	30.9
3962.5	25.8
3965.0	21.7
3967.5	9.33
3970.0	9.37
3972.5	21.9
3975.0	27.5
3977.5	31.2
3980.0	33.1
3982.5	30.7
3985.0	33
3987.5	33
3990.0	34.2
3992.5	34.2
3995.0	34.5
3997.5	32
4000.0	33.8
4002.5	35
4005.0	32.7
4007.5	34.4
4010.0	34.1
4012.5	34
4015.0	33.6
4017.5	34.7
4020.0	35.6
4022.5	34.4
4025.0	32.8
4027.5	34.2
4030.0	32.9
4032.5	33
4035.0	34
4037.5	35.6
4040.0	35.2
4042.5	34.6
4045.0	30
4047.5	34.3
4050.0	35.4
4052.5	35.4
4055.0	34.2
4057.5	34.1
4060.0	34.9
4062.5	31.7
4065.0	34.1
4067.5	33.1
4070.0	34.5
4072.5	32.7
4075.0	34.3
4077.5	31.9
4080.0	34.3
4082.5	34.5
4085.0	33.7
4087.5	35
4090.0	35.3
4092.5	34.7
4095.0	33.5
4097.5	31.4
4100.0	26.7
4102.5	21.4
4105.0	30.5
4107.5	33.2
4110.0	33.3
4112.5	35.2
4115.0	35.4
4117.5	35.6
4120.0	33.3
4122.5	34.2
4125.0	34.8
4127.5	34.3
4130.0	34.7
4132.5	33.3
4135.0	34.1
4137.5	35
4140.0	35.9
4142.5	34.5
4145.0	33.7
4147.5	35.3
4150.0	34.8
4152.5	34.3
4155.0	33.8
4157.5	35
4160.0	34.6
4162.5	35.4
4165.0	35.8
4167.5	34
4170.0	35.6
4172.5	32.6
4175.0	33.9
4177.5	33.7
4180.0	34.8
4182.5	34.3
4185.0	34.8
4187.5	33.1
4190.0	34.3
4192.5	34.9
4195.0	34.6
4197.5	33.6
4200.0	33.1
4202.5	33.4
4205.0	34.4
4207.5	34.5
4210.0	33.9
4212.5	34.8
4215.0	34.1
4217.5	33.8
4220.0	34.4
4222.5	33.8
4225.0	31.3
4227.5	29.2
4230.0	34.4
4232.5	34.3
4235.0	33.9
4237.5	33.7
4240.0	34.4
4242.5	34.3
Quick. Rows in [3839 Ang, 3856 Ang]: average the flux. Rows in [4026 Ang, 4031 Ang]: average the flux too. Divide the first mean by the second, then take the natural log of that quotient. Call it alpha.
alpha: -0.09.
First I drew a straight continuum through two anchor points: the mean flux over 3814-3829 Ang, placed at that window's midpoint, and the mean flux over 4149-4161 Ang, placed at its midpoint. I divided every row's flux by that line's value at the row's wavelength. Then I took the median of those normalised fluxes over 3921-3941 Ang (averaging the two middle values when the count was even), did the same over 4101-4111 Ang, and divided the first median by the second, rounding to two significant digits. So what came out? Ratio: 0.78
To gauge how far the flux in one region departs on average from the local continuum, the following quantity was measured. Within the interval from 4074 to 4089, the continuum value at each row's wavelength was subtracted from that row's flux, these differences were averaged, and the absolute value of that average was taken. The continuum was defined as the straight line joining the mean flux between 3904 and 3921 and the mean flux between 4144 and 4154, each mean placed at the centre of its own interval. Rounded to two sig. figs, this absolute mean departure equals 0.53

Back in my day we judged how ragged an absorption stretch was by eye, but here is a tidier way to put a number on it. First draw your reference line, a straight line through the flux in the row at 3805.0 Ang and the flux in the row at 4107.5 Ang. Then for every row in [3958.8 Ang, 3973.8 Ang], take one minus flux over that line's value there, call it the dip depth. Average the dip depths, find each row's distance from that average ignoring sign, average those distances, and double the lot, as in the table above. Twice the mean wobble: 0.43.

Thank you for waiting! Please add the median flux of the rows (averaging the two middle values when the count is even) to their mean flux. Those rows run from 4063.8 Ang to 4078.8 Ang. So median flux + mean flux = 67.0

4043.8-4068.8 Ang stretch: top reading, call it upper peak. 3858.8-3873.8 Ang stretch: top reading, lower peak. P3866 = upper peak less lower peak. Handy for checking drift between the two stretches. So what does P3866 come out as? 2.0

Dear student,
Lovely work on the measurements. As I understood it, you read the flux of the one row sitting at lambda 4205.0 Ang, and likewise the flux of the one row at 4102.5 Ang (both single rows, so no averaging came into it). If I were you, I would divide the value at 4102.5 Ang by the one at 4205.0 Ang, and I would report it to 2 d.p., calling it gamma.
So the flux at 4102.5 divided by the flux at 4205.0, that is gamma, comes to 0.62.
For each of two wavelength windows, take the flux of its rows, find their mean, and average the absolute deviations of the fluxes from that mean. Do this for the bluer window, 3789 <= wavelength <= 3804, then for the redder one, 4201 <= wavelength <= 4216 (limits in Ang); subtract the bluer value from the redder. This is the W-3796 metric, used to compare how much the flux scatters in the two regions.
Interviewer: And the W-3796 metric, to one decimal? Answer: -3.0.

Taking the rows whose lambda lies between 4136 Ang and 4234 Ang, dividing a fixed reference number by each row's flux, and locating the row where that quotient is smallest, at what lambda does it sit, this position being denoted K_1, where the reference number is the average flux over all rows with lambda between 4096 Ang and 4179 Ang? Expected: 4140.0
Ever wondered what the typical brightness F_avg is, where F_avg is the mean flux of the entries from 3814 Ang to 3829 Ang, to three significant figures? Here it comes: 28.0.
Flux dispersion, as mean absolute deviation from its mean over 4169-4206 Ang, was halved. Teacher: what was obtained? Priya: 0.3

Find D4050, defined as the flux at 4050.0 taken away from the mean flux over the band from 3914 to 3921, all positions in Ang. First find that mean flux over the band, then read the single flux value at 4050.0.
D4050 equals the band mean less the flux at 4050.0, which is -4.7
